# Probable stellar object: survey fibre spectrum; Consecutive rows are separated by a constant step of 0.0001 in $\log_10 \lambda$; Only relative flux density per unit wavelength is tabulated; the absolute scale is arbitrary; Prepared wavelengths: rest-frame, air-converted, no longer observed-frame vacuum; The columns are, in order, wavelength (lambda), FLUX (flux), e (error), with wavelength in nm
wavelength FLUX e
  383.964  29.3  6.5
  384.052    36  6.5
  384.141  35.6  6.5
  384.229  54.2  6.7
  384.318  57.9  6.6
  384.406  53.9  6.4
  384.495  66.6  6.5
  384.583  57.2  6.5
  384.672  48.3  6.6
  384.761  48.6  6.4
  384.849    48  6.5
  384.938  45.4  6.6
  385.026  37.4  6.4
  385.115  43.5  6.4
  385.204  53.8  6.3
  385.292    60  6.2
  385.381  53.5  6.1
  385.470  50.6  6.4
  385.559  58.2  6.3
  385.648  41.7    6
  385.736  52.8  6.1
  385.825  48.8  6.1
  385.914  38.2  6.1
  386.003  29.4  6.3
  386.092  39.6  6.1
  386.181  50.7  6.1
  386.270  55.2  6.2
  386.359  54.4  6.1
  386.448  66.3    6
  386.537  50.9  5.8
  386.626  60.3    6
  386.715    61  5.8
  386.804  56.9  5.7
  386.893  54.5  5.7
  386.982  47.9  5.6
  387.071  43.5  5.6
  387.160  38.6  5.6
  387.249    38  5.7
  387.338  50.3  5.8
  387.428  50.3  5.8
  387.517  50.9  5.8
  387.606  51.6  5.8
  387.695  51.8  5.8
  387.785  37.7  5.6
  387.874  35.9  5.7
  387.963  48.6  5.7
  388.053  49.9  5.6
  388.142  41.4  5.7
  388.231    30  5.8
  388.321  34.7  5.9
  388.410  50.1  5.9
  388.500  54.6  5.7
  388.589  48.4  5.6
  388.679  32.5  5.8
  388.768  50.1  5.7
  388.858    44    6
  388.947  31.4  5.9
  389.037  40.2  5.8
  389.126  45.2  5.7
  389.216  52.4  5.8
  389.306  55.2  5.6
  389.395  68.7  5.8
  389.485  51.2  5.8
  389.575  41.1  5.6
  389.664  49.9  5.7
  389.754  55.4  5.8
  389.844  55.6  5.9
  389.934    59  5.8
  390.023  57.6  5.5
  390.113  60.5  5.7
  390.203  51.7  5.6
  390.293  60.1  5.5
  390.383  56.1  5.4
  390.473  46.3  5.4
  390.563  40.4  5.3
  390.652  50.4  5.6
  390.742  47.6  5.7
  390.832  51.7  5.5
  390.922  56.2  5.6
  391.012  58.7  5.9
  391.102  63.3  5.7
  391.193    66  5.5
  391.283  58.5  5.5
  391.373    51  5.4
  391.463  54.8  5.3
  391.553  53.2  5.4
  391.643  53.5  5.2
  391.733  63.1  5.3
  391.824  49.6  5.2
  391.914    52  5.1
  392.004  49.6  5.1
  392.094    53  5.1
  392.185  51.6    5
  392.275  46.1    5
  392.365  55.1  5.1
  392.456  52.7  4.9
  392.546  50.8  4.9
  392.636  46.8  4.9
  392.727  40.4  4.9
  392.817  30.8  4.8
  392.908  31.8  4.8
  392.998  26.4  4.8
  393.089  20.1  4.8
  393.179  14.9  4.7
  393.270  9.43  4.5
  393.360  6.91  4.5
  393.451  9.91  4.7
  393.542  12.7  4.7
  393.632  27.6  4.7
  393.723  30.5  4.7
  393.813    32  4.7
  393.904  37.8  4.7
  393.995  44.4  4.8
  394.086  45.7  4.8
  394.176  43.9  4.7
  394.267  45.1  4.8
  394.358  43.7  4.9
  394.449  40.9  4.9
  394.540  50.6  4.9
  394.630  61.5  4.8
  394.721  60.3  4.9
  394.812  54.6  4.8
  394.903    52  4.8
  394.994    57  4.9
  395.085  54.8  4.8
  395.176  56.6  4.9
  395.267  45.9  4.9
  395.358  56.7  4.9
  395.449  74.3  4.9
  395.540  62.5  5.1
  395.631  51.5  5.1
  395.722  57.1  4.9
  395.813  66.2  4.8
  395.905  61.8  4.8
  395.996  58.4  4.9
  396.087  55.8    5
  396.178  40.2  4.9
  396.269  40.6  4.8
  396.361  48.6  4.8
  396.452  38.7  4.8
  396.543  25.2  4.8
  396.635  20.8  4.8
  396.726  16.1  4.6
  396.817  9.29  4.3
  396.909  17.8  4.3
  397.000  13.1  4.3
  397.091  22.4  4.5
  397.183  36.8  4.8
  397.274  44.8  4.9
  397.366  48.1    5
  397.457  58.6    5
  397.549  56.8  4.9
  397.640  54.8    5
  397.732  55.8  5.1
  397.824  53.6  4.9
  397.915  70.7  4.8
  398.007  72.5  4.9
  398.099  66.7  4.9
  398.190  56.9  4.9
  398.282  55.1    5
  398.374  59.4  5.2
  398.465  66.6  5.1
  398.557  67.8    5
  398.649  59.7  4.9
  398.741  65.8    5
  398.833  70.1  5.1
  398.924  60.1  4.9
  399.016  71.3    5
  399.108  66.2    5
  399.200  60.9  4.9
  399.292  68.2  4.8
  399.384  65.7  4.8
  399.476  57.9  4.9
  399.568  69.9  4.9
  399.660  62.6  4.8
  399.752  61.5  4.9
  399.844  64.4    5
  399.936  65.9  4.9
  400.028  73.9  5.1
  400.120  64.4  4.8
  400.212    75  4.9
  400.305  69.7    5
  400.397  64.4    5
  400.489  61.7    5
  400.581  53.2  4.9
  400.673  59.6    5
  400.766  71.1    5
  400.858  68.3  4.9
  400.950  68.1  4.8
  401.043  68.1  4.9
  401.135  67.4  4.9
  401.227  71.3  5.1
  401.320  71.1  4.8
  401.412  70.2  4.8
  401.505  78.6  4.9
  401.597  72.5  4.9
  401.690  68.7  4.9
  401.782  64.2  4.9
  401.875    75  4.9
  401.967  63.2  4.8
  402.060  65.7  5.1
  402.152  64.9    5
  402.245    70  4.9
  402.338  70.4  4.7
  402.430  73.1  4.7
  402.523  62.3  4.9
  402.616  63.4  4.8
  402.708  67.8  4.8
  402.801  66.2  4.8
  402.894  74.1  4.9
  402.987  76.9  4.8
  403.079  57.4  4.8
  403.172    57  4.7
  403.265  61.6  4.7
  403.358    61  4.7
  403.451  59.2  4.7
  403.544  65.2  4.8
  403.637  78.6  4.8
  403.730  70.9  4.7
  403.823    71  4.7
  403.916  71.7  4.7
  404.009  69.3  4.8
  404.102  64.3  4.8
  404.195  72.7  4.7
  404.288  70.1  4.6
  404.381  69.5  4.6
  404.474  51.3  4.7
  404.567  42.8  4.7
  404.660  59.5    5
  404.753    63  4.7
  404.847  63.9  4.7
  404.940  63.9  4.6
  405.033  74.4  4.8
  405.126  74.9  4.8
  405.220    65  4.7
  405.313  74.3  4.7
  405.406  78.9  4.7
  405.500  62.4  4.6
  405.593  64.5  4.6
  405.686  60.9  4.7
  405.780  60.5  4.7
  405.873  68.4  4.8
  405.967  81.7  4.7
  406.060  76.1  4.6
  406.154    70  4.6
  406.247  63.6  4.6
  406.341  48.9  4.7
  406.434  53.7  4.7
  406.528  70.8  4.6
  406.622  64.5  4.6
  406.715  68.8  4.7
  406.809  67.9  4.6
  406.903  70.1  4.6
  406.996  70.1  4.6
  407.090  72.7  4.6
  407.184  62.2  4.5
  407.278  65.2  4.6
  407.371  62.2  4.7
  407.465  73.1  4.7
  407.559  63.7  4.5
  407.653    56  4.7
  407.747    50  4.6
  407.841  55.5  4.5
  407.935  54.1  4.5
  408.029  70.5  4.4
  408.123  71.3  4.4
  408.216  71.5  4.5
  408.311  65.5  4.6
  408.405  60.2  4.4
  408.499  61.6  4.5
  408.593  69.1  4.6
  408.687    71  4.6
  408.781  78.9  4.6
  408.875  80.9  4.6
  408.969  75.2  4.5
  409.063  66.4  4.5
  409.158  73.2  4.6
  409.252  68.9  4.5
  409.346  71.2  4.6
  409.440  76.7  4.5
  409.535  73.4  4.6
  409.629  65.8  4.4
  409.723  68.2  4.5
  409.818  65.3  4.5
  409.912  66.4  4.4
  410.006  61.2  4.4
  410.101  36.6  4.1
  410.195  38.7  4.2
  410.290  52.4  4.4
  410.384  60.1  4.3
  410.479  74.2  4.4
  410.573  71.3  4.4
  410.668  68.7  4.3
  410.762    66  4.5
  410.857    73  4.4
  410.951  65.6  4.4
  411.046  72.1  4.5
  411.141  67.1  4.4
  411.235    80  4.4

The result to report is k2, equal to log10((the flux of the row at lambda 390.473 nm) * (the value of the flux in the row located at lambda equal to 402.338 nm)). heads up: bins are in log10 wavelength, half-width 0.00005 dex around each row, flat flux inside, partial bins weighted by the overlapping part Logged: 3.5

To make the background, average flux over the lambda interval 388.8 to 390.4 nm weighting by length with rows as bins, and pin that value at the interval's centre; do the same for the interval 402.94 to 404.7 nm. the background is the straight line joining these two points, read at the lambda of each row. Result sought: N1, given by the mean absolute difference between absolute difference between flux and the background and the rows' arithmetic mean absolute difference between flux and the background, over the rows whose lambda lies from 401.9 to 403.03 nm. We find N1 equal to 3.6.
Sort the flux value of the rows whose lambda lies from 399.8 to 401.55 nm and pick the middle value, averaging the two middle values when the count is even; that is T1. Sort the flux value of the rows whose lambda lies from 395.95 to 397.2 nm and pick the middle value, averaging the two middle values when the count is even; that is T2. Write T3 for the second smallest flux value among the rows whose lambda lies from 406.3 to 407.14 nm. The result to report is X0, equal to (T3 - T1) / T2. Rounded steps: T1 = 68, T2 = 31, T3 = 53.7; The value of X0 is -0.46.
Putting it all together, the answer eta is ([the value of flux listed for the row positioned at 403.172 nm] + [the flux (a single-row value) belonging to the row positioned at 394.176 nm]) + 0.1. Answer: 101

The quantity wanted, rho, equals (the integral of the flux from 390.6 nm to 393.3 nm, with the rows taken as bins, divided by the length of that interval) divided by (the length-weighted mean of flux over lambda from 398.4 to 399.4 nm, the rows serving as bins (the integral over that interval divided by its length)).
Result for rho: 0.72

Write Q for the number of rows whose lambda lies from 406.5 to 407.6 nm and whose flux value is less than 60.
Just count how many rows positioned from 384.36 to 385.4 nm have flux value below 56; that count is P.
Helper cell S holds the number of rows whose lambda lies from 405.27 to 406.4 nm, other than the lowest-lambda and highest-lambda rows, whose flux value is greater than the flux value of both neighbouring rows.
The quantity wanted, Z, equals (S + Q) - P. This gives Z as -6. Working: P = 9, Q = 0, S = 3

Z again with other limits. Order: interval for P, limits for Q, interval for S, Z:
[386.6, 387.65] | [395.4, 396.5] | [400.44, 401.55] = 1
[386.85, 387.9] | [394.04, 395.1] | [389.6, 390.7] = 1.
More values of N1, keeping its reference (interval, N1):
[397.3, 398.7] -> 3.3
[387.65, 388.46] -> 6.6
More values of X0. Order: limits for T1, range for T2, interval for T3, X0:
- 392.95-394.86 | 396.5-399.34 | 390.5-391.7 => 0.17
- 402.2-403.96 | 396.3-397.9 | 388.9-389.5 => -0.71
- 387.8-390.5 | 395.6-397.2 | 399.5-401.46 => 0.24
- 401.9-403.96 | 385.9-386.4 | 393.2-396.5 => -1.25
